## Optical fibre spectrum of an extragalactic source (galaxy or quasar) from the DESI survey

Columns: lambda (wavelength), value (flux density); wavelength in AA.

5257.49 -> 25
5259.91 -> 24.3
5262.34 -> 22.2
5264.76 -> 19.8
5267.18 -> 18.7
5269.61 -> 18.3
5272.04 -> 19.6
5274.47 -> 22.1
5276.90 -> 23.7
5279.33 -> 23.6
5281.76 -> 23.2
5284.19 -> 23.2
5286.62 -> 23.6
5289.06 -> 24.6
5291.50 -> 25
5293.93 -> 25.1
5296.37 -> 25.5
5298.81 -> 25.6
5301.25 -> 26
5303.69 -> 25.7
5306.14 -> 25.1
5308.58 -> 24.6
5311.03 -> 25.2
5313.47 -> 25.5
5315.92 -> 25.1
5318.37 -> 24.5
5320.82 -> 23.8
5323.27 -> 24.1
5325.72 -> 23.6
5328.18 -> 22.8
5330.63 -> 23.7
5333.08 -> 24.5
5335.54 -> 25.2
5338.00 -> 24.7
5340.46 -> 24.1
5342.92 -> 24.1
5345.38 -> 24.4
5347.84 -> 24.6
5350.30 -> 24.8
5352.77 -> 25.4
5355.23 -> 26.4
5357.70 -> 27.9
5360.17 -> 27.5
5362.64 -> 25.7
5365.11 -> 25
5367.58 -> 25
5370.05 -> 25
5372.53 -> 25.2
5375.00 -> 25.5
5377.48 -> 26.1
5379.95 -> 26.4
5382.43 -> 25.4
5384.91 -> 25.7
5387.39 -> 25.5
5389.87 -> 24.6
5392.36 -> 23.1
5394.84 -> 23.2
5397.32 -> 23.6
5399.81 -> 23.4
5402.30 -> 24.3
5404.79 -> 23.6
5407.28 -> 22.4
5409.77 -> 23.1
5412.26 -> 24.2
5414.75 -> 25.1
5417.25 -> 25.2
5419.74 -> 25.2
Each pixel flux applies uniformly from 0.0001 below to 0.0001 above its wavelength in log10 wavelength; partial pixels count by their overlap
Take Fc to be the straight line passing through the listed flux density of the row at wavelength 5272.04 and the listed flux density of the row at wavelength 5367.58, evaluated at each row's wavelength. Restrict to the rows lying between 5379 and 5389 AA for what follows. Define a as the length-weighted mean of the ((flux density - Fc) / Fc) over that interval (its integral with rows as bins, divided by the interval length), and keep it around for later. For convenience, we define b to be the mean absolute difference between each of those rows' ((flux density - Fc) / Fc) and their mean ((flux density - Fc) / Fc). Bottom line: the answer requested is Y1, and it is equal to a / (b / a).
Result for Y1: 0.01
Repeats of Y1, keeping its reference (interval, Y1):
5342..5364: 0.10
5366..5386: 0.00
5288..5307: 3.58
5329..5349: 0.09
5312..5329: 0.17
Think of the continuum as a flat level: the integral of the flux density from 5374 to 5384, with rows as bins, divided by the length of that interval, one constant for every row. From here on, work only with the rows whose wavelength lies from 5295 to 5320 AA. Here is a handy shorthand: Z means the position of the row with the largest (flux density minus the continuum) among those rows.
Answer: 5301.25 AA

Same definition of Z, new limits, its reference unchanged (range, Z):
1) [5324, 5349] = 5335.54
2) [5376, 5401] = 5379.95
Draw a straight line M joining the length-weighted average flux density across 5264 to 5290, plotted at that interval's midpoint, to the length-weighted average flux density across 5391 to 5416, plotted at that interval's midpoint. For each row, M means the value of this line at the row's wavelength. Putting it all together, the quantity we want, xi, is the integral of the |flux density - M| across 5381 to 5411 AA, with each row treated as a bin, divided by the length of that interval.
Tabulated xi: 0.95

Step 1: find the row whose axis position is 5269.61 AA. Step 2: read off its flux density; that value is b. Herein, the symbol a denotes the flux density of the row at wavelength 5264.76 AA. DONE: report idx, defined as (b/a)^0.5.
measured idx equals 0.961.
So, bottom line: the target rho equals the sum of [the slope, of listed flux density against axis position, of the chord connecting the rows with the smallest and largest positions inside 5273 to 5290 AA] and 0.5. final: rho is 0.67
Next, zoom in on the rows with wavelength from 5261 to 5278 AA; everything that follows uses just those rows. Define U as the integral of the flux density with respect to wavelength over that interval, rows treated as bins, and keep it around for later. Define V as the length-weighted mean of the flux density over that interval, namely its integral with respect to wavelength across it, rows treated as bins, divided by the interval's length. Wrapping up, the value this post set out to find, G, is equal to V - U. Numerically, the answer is -330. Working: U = 351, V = 20.6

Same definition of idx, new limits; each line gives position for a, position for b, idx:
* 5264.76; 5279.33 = 1.092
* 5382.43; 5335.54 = 0.996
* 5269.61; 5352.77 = 1.178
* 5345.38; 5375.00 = 1.022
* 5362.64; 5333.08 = 0.976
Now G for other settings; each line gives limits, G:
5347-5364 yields -417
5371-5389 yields -436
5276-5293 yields -382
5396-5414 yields -401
